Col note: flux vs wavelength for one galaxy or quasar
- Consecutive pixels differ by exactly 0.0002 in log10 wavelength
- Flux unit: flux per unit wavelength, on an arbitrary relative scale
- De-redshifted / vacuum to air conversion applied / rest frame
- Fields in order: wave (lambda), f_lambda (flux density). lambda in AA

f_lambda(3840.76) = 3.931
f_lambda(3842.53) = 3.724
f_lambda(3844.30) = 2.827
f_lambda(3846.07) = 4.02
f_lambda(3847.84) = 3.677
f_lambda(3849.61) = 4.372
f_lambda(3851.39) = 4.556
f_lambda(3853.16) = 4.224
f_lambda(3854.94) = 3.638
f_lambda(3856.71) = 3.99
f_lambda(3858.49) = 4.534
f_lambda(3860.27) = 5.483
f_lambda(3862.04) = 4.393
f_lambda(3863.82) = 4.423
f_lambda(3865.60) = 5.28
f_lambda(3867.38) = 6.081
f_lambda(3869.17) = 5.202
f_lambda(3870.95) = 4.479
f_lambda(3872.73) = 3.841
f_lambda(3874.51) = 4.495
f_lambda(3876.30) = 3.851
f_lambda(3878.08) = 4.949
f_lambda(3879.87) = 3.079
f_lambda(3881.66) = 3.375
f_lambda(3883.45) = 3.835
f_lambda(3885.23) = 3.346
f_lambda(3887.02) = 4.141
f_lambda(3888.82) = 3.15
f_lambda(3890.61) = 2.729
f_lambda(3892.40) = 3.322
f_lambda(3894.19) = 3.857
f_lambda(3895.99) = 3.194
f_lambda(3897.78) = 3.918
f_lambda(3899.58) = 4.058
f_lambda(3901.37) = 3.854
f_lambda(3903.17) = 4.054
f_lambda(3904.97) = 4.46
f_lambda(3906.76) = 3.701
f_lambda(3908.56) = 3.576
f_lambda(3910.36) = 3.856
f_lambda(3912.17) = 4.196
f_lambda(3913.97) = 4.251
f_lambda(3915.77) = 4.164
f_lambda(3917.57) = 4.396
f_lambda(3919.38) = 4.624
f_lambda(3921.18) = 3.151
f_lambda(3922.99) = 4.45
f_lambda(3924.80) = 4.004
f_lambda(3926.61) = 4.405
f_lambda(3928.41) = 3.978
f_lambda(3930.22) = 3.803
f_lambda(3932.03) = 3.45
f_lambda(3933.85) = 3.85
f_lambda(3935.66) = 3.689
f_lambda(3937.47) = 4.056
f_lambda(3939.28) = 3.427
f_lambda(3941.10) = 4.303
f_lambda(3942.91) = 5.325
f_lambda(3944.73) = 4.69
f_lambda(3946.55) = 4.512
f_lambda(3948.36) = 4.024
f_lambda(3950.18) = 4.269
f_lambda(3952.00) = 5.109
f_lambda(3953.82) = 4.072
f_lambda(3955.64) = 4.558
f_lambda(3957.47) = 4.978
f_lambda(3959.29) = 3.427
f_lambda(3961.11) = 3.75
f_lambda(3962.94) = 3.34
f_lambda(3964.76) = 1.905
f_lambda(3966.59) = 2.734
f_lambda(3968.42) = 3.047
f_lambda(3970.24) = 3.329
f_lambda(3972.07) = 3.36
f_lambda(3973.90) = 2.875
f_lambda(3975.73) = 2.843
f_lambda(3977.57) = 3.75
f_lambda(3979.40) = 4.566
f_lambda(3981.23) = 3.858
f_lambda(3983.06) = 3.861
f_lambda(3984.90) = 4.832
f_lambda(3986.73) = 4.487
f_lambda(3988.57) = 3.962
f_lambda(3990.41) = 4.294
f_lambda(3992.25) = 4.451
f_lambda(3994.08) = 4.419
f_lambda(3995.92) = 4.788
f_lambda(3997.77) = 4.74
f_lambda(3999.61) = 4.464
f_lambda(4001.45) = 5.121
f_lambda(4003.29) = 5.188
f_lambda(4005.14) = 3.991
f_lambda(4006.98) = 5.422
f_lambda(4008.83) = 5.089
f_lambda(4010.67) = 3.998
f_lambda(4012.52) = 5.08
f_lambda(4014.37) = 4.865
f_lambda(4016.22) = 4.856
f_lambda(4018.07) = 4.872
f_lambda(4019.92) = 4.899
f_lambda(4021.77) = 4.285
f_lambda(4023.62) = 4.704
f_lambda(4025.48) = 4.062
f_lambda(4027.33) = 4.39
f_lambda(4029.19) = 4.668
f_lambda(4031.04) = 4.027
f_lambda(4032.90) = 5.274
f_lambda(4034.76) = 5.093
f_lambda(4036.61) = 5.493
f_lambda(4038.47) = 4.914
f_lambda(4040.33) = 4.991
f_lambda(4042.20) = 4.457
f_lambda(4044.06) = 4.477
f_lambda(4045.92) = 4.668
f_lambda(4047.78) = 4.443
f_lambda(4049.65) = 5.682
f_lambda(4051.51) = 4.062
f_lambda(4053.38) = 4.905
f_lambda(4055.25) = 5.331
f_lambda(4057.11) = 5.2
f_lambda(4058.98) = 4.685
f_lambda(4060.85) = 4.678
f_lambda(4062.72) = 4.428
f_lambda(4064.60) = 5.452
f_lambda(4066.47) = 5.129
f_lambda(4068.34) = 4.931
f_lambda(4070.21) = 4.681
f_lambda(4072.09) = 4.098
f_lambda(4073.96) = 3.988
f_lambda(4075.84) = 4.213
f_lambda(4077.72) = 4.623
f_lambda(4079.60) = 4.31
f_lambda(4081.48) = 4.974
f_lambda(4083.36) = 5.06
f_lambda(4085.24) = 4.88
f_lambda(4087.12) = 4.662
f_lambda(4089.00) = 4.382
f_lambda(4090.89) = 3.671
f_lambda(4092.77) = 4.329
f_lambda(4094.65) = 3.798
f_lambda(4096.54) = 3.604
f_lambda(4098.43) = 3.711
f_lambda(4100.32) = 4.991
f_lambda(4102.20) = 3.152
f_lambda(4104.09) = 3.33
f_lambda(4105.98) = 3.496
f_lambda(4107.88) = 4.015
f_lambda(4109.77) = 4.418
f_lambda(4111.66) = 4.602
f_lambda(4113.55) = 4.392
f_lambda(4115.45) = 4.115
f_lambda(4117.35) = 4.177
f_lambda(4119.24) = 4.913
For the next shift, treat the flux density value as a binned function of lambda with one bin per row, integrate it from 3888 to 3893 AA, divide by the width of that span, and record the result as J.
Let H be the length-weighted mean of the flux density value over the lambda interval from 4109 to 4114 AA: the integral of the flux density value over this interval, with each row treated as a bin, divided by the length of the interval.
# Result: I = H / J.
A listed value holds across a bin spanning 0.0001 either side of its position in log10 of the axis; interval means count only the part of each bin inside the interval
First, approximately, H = 4.49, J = 3.1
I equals 1.47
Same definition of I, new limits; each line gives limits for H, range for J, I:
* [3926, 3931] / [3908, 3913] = 1.04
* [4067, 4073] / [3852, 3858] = 1.15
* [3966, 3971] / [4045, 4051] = 0.63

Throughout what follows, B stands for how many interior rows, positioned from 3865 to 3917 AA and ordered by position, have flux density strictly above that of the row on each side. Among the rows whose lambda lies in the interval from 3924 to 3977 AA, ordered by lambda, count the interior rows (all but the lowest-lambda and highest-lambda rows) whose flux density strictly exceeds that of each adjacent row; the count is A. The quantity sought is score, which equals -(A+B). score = -17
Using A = 8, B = 9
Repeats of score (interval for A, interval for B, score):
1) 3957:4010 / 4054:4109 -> -13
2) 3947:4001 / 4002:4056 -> -18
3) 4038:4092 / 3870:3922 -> -16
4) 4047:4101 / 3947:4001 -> -14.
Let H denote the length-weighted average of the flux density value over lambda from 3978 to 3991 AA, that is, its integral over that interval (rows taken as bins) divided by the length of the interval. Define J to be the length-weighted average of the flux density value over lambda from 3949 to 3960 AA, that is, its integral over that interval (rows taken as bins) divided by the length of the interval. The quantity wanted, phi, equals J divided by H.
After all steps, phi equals 1.0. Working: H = 4.2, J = 4.4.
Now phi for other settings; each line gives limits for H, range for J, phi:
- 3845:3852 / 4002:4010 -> 1.2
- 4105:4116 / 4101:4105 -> 0.8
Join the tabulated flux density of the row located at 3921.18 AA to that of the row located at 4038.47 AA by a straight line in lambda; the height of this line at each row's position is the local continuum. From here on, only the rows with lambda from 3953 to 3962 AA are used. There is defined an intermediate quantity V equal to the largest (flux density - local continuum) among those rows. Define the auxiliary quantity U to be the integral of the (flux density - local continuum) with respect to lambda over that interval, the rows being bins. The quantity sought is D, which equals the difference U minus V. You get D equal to 3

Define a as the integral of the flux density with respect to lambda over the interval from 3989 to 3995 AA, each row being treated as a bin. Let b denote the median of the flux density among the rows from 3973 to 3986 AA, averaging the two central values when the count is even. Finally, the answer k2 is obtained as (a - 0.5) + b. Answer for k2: 29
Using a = 26.1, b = 3.9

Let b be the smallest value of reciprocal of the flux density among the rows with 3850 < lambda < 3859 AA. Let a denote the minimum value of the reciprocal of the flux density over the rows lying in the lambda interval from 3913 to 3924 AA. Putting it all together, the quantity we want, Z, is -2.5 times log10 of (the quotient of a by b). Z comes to 0.02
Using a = 0.216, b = 0.219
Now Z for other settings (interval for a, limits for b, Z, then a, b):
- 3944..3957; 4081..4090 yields 0.01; 0.196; 0.198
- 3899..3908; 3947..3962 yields -0.15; 0.224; 0.196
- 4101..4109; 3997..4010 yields -0.33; 0.249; 0.184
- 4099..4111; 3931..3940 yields 0.23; 0.200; 0.247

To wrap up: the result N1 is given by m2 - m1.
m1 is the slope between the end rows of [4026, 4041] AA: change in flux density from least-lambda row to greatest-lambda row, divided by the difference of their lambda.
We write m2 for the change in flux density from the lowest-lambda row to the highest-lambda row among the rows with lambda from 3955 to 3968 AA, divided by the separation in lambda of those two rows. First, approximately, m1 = 0.046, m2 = -0.17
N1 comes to -0.21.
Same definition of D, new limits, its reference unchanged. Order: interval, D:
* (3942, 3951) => 7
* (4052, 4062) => -3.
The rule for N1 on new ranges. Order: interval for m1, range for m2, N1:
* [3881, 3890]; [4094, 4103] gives -0.05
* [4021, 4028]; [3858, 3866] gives 0.09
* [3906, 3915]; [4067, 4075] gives -0.24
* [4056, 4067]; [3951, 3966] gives -0.24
